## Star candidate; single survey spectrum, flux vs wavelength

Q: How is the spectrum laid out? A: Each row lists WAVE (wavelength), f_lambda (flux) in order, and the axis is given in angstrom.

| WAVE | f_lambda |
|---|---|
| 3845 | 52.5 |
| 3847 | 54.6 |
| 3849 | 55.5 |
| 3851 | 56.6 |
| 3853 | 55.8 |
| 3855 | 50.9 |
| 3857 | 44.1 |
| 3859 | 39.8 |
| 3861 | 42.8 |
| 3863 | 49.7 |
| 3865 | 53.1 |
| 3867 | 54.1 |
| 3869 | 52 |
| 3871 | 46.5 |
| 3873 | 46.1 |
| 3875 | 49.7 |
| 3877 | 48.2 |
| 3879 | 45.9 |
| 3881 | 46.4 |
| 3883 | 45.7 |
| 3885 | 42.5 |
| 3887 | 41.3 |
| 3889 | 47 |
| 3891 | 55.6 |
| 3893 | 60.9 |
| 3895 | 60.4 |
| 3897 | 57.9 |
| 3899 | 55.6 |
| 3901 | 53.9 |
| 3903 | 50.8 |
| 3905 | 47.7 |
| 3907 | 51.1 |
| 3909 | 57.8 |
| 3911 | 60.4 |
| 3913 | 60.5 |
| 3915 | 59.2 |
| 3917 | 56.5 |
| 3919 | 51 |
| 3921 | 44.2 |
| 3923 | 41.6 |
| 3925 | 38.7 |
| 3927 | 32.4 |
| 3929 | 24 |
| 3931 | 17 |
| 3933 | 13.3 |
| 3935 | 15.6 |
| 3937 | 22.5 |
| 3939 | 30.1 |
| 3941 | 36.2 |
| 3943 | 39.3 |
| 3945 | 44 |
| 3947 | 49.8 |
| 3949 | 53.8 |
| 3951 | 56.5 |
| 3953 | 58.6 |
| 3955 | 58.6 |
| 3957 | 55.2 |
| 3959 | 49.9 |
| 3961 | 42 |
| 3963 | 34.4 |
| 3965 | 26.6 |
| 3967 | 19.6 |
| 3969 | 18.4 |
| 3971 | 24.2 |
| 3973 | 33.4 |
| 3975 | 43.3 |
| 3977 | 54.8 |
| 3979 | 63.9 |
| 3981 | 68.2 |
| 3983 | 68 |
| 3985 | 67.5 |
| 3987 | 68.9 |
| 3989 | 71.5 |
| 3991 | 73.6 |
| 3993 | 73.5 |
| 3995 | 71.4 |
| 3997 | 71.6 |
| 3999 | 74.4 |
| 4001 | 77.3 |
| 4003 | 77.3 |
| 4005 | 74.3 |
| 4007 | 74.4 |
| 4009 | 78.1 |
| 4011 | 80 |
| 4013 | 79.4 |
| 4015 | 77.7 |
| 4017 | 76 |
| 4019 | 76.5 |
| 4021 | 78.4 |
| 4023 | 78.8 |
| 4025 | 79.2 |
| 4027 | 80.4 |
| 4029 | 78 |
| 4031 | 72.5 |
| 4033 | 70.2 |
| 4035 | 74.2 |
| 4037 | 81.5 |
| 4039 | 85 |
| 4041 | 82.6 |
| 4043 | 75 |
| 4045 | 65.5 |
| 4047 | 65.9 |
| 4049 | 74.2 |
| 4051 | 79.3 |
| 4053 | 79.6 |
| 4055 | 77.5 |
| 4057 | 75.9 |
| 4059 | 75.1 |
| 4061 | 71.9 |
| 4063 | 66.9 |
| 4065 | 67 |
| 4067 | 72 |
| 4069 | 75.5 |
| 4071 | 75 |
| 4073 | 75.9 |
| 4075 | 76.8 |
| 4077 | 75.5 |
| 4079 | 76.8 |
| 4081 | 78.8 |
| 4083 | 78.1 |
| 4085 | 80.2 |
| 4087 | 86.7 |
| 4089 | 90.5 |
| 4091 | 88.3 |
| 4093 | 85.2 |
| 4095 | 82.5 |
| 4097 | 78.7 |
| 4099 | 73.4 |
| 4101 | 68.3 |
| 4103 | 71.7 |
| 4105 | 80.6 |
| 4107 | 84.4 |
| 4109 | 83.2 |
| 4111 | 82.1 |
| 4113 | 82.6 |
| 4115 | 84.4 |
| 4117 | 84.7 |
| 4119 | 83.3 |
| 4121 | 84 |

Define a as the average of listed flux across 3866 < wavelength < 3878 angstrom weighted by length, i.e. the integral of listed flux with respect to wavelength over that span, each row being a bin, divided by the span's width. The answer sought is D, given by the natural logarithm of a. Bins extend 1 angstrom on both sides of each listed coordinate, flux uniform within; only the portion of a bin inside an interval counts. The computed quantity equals 3.9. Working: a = 49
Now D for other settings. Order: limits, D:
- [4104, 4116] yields 4.4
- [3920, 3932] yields 3.5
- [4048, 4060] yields 4.3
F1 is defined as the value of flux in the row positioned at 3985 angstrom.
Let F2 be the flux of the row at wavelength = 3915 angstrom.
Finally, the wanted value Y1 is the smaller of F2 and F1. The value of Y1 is 59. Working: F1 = 67.5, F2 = 59.2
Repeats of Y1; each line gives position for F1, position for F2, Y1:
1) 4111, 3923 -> 42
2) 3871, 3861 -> 43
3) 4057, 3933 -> 13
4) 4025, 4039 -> 79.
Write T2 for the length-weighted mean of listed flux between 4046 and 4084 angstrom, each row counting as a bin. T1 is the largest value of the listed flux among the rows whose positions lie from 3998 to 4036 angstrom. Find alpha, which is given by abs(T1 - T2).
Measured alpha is 6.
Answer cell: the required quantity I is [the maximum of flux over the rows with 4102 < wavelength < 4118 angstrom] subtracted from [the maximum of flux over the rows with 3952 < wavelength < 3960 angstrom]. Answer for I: -26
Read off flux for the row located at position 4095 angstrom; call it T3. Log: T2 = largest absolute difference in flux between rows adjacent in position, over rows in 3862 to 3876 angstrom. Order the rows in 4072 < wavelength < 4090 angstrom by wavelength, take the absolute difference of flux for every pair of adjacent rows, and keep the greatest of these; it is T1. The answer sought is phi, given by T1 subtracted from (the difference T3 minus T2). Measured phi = 70.5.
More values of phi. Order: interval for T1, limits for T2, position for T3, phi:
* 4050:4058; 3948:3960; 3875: 42.3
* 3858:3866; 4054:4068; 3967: 7.7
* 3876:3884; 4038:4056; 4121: 72.2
